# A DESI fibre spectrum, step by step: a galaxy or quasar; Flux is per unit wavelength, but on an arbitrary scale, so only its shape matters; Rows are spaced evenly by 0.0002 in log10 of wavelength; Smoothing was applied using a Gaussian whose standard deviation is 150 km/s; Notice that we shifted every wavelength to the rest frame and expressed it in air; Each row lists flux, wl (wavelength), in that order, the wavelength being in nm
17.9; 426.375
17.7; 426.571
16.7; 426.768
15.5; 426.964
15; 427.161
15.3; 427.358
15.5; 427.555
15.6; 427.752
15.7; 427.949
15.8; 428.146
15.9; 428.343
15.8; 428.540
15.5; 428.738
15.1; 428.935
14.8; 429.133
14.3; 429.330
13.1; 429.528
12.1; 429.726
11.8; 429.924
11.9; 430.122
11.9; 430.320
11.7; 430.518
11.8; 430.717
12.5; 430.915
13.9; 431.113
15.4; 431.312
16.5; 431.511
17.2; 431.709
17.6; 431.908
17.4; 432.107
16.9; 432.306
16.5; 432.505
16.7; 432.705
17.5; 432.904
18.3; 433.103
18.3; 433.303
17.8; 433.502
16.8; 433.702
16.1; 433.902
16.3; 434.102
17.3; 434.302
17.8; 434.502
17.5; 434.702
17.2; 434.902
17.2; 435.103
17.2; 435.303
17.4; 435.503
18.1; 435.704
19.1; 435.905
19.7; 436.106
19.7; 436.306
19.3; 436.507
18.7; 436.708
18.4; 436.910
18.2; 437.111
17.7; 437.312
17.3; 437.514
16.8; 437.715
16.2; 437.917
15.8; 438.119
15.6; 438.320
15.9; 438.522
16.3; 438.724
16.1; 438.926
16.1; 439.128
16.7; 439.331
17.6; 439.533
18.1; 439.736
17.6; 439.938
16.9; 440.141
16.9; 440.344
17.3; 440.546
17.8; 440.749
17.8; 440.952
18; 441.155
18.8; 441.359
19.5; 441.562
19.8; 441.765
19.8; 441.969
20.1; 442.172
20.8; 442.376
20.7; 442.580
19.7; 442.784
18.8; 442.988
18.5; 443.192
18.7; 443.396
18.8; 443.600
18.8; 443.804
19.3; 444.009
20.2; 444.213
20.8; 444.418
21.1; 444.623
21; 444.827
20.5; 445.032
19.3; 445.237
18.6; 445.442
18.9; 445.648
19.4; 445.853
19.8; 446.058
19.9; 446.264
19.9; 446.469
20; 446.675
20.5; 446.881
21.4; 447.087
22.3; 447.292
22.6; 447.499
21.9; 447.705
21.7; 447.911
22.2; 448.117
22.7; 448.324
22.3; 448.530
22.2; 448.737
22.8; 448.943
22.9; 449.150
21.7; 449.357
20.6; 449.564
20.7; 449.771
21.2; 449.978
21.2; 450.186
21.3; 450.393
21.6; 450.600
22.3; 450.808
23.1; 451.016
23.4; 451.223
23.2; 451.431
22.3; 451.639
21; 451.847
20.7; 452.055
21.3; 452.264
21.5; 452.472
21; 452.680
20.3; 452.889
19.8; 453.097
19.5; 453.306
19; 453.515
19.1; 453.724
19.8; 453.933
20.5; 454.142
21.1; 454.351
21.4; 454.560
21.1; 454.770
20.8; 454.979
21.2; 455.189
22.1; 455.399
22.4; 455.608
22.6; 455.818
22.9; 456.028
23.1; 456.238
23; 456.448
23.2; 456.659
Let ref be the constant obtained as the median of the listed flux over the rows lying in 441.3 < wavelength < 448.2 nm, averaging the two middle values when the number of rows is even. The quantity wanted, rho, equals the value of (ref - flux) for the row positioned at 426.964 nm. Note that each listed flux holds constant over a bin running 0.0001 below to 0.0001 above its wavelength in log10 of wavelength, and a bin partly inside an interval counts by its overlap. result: 4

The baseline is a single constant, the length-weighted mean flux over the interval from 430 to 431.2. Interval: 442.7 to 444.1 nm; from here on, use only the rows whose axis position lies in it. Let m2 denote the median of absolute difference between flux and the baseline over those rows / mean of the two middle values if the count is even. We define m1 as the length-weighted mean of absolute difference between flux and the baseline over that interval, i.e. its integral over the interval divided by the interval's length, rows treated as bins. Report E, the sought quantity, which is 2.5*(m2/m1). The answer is 2.45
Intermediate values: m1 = 7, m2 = 6.5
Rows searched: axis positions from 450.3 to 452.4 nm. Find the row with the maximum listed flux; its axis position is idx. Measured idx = 451.223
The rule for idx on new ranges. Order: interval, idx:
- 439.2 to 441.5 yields 441.359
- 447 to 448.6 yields 448.324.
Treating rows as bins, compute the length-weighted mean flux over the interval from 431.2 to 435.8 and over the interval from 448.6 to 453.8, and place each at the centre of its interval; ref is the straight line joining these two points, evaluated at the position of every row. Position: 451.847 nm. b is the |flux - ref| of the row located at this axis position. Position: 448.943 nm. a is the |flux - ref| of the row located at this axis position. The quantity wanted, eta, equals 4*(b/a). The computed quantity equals 1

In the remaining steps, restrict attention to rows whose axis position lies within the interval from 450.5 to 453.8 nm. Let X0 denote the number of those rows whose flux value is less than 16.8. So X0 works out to 0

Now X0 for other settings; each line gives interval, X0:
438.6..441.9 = 4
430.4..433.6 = 8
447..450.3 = 0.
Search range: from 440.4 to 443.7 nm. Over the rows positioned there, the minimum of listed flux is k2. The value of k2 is 17.3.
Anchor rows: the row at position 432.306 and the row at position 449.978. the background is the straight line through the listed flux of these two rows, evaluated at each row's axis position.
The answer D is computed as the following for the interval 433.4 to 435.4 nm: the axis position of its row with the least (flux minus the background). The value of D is 433.902 nm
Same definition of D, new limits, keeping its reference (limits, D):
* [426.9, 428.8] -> 427.161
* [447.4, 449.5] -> 449.357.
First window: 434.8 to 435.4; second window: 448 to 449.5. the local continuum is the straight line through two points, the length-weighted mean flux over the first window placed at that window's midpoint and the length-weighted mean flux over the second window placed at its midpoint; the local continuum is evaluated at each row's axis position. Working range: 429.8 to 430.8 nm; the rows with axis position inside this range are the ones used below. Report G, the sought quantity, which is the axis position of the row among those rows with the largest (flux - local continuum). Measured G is 430.122 nm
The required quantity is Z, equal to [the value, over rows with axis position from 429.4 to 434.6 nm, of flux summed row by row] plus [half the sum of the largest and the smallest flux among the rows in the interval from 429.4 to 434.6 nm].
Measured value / 416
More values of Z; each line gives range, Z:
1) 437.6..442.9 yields 481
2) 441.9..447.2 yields 535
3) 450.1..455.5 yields 571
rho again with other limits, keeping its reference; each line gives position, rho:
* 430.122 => 8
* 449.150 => -3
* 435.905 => 1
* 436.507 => 1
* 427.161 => 5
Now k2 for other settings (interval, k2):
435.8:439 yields 15.6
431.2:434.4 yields 15.4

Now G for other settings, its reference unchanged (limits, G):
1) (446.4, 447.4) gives 447.292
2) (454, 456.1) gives 456.028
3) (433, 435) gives 433.103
